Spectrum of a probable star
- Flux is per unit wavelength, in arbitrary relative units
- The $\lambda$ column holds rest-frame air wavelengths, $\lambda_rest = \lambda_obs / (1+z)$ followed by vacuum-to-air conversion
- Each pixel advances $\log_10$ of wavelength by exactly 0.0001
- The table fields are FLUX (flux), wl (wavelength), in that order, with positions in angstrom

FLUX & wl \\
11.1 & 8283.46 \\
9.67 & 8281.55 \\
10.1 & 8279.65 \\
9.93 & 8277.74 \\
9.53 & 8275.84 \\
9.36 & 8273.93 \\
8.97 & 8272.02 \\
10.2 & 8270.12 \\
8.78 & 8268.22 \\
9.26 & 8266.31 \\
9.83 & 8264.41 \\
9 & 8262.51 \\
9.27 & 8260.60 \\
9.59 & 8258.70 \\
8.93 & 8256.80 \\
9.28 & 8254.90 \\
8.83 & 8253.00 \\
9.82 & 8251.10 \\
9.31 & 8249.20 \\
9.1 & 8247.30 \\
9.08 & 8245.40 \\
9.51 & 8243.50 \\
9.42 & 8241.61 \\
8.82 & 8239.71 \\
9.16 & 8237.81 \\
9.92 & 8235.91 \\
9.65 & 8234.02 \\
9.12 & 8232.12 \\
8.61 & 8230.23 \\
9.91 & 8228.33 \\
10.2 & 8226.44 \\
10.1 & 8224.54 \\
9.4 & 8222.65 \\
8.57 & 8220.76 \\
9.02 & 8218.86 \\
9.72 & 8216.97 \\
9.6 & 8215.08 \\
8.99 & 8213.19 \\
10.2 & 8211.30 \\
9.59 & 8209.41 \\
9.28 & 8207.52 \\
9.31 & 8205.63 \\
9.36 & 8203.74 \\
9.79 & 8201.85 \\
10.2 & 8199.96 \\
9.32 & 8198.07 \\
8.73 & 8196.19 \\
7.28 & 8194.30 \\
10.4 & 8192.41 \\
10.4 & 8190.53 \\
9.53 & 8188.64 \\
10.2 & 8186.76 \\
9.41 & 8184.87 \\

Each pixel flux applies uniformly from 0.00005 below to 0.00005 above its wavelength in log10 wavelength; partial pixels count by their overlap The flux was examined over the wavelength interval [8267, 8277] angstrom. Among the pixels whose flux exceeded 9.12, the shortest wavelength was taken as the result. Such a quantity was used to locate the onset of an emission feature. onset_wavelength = 8270.12 angstrom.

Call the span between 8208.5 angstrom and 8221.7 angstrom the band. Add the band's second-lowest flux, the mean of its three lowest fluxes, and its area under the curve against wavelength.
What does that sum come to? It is 142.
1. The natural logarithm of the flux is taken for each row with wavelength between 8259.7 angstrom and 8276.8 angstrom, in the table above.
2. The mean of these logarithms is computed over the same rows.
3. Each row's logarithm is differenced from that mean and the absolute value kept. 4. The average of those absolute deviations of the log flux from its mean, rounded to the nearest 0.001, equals 0.035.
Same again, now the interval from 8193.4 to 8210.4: 0.062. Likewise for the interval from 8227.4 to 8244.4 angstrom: 0.040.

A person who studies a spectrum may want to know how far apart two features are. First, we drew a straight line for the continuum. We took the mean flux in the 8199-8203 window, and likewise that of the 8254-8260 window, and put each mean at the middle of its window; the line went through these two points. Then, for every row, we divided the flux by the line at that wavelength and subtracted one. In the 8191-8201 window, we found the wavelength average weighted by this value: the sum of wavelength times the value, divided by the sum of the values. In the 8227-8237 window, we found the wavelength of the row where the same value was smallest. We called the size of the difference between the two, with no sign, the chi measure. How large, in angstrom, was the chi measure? 34.9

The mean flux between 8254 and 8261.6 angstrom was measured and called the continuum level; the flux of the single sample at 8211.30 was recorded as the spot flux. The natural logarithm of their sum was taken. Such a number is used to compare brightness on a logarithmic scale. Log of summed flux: 2.97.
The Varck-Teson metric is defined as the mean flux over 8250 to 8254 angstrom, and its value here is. 9.32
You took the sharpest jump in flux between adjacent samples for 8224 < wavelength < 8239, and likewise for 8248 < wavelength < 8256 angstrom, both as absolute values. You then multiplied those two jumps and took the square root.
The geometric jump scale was 1.13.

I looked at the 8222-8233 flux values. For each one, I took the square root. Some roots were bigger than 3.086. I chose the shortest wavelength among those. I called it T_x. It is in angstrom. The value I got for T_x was 8224.54 angstrom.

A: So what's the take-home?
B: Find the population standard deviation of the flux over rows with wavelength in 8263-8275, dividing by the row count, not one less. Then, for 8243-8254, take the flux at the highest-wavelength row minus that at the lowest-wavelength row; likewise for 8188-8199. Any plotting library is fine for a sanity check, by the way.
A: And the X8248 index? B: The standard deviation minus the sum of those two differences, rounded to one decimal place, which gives 1.4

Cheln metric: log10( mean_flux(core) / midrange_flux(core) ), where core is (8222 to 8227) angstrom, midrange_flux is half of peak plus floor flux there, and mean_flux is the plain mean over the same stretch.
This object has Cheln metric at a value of 0.004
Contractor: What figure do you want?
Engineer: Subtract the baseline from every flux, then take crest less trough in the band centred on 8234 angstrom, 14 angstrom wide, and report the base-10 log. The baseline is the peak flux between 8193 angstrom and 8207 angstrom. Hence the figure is 0.12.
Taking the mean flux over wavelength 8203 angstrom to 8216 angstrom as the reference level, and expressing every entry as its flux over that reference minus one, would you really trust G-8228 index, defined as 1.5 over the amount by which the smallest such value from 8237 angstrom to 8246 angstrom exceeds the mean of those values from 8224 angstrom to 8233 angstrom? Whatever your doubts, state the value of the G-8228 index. -19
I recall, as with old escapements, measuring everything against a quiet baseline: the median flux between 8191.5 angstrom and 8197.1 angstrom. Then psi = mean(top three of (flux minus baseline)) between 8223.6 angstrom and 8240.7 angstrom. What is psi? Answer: 1.3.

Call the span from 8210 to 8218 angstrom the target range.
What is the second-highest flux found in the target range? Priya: 9.72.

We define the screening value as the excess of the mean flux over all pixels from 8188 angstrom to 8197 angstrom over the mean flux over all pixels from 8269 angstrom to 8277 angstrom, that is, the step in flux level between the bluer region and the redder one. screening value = -0.25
